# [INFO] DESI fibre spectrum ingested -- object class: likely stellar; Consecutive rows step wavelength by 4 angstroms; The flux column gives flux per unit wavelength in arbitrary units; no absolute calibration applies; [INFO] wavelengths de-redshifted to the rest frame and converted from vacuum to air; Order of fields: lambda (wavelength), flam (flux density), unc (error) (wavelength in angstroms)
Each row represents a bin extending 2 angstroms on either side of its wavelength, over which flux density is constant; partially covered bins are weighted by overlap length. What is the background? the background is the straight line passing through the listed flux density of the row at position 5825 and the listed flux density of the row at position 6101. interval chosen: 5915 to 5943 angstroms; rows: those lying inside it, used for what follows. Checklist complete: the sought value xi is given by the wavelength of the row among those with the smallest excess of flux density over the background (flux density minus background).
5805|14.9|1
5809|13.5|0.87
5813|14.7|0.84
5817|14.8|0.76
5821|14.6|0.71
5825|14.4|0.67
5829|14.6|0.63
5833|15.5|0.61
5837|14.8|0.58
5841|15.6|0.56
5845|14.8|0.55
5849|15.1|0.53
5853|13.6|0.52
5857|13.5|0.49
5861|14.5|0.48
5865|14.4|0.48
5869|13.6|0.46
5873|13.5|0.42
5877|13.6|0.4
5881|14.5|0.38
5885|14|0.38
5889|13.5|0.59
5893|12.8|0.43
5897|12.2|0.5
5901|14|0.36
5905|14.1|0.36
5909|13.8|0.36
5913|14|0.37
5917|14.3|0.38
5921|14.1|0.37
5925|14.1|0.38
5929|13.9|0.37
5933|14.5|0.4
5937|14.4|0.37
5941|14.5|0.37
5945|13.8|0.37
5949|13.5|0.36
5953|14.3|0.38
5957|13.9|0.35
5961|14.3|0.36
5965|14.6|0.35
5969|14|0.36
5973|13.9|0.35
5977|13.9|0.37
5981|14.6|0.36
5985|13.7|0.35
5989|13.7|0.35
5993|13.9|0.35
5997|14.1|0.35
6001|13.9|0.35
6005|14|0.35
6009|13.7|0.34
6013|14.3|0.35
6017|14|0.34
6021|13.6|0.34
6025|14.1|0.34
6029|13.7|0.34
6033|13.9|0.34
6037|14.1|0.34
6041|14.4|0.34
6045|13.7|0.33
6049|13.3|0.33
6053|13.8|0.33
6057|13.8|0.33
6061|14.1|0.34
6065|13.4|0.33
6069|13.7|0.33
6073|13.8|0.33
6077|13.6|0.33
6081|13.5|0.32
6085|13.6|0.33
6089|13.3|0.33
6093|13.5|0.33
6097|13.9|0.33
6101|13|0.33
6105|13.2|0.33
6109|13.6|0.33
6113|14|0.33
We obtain 5929 angstroms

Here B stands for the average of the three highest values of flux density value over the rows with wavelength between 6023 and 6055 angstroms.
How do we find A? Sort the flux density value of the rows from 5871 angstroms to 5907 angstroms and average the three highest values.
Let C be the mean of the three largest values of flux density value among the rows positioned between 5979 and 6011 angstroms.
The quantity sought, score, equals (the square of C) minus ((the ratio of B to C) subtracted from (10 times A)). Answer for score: 62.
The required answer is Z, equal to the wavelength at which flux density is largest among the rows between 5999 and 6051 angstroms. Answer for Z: 6041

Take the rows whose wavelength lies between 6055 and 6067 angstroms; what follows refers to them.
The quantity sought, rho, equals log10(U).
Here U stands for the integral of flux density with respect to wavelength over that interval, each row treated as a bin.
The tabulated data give 2.218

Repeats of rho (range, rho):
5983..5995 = 2.218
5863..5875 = 2.220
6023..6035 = 2.222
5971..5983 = 2.229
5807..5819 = 2.236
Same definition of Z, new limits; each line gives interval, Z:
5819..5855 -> 5841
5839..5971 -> 5841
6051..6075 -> 6061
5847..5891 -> 5849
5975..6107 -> 5981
